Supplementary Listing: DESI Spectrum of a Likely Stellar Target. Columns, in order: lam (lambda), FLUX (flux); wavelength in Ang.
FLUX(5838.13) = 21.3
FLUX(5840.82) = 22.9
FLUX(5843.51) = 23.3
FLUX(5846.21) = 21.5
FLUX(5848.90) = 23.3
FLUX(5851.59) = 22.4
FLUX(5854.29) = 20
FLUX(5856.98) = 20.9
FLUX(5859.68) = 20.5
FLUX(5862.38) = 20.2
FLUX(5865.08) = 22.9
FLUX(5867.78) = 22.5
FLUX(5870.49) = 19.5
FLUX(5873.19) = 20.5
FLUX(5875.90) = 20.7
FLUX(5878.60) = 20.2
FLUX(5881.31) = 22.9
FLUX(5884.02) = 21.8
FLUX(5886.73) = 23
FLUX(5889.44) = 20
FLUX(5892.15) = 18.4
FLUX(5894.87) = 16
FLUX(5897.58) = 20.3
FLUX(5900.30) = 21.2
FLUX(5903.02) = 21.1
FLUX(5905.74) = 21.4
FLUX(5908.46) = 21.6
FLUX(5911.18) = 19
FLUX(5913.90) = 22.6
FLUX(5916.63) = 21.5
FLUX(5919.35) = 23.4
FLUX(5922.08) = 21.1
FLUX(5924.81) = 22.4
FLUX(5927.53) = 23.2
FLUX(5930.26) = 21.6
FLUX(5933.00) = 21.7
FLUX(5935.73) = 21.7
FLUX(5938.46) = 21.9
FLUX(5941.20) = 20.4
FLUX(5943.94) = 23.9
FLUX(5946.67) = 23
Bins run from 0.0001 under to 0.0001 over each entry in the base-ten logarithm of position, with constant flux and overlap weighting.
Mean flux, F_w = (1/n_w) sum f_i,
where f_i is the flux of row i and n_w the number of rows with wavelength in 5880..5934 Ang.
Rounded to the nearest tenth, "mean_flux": 21.2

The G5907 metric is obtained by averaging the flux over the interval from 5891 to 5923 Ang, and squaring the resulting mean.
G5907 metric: 426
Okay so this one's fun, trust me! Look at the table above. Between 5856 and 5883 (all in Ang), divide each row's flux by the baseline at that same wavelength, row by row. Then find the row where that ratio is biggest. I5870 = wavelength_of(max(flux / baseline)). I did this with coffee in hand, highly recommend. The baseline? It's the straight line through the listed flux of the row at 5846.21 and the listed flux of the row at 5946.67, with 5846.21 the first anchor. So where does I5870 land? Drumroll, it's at 5865.08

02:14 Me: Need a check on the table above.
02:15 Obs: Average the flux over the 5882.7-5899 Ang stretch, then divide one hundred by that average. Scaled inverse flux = 5.02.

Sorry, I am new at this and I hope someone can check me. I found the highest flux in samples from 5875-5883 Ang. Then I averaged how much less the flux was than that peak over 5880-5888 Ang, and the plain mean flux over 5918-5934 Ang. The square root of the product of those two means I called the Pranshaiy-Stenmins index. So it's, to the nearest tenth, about 2.7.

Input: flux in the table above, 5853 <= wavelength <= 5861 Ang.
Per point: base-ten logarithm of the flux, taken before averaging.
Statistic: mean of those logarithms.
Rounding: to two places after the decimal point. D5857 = 1.31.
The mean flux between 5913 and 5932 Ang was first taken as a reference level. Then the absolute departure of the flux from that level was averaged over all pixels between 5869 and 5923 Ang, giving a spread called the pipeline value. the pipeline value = 1.7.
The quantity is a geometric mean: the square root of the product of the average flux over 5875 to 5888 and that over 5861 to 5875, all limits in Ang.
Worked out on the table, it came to 21.4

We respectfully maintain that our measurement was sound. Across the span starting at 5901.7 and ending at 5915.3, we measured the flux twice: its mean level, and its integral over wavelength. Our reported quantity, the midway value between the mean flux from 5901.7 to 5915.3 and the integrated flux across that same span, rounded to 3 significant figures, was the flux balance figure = 154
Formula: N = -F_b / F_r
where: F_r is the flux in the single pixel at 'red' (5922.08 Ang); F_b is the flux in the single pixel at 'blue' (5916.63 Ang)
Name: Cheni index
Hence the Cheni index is -1.019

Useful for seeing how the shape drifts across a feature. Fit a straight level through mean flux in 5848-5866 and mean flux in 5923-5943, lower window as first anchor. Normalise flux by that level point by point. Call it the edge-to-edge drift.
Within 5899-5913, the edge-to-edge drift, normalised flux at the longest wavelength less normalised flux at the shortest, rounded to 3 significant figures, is -0.104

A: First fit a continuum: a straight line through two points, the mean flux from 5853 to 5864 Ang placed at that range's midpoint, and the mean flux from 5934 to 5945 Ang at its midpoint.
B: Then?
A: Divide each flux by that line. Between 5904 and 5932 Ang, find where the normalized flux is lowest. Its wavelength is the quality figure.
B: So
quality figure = 5911.18 Ang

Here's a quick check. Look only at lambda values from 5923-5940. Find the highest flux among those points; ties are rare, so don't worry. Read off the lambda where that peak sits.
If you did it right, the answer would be 5927.53 Ang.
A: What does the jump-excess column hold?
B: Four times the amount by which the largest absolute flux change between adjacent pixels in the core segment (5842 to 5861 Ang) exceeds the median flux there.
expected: -76.4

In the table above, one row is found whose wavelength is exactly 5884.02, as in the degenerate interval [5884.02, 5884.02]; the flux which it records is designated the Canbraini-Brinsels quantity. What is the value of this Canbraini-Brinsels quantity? 21.8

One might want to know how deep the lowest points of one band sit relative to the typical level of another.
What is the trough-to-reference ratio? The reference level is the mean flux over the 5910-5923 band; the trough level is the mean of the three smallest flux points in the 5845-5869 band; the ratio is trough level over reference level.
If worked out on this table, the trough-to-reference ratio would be 0.94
